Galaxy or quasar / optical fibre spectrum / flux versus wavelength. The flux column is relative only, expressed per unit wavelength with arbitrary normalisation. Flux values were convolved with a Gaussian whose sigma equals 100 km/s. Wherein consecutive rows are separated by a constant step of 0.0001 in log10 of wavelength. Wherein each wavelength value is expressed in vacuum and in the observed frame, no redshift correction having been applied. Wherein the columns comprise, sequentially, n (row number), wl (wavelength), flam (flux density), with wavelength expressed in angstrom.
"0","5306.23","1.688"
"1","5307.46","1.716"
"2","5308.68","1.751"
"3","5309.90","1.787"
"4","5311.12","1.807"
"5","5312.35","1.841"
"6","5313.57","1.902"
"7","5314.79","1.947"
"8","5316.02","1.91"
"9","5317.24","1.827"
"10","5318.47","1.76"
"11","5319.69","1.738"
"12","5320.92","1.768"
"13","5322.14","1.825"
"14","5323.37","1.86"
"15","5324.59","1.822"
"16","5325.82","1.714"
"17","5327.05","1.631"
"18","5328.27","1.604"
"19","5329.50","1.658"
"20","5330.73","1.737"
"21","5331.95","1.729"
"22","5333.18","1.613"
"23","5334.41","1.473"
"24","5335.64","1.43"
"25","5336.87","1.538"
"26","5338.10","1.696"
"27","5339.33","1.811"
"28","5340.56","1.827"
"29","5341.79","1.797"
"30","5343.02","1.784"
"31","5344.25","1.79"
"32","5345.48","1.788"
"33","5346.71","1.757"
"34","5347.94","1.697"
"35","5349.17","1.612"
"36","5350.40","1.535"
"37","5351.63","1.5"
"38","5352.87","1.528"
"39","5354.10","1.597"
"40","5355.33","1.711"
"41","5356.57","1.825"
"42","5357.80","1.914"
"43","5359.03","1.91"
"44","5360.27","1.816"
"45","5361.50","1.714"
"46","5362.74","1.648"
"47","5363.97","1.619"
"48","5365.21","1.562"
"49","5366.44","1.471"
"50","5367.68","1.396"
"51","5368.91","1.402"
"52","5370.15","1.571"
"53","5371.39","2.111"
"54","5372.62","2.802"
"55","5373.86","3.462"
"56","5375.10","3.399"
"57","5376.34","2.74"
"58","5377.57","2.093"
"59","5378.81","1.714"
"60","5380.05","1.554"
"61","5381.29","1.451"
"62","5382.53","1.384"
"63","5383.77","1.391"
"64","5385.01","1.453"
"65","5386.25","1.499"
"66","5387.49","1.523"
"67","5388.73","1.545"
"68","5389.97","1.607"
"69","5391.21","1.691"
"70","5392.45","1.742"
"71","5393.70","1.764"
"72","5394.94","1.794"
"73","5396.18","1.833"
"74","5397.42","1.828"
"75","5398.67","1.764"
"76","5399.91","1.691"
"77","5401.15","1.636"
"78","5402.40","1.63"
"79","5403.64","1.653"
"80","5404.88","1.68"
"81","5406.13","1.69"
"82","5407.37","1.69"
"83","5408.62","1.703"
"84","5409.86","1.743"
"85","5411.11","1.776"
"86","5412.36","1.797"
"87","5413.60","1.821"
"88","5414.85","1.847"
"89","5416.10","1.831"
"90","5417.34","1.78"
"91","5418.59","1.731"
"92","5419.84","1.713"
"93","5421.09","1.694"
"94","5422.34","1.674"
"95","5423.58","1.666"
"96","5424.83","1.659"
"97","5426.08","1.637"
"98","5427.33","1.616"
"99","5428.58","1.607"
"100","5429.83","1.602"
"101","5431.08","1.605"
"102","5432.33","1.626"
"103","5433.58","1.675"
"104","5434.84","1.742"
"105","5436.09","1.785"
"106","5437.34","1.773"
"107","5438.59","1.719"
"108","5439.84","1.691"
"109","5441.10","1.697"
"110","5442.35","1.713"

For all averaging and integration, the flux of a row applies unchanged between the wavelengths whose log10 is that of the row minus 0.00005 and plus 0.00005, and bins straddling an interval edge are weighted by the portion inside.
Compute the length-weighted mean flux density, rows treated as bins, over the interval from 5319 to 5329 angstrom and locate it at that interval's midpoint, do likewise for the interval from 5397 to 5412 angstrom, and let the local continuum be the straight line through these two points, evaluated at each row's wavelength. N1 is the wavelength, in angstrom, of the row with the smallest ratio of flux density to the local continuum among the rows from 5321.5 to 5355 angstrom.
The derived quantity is 5335.64 angstrom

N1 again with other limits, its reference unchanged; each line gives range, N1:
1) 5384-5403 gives 5385.01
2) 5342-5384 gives 5382.53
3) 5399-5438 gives 5429.83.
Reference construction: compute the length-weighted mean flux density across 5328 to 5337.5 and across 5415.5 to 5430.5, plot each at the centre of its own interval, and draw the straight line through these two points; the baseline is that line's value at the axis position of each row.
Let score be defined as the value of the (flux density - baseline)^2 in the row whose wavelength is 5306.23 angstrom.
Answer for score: 0.014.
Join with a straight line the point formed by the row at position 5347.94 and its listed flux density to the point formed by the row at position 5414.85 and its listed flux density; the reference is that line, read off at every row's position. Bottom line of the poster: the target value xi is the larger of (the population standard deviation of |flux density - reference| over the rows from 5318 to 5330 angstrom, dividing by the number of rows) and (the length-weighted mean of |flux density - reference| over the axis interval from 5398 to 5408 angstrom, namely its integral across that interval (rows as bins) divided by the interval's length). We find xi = 0.14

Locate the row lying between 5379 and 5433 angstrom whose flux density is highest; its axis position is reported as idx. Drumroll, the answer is 5414.85 angstrom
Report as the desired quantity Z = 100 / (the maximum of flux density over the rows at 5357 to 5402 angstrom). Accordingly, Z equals 29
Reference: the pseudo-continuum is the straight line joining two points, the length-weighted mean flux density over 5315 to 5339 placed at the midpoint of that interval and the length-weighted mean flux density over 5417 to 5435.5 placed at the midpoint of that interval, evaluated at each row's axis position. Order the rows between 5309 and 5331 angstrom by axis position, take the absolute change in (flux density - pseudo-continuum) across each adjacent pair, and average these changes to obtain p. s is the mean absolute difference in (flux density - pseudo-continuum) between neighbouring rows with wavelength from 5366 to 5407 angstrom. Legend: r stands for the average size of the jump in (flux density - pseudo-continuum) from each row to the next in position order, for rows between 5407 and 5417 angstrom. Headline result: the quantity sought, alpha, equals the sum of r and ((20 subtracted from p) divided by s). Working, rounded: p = 0.052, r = 0.03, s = 0.154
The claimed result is -129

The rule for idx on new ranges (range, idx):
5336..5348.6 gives 5340.56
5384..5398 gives 5396.18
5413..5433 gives 5414.85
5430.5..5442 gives 5436.09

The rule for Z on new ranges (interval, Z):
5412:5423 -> 54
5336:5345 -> 55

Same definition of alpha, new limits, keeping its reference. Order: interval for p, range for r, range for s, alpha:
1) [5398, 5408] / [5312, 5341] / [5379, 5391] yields -404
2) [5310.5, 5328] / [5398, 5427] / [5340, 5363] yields -353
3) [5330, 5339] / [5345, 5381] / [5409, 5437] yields -788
